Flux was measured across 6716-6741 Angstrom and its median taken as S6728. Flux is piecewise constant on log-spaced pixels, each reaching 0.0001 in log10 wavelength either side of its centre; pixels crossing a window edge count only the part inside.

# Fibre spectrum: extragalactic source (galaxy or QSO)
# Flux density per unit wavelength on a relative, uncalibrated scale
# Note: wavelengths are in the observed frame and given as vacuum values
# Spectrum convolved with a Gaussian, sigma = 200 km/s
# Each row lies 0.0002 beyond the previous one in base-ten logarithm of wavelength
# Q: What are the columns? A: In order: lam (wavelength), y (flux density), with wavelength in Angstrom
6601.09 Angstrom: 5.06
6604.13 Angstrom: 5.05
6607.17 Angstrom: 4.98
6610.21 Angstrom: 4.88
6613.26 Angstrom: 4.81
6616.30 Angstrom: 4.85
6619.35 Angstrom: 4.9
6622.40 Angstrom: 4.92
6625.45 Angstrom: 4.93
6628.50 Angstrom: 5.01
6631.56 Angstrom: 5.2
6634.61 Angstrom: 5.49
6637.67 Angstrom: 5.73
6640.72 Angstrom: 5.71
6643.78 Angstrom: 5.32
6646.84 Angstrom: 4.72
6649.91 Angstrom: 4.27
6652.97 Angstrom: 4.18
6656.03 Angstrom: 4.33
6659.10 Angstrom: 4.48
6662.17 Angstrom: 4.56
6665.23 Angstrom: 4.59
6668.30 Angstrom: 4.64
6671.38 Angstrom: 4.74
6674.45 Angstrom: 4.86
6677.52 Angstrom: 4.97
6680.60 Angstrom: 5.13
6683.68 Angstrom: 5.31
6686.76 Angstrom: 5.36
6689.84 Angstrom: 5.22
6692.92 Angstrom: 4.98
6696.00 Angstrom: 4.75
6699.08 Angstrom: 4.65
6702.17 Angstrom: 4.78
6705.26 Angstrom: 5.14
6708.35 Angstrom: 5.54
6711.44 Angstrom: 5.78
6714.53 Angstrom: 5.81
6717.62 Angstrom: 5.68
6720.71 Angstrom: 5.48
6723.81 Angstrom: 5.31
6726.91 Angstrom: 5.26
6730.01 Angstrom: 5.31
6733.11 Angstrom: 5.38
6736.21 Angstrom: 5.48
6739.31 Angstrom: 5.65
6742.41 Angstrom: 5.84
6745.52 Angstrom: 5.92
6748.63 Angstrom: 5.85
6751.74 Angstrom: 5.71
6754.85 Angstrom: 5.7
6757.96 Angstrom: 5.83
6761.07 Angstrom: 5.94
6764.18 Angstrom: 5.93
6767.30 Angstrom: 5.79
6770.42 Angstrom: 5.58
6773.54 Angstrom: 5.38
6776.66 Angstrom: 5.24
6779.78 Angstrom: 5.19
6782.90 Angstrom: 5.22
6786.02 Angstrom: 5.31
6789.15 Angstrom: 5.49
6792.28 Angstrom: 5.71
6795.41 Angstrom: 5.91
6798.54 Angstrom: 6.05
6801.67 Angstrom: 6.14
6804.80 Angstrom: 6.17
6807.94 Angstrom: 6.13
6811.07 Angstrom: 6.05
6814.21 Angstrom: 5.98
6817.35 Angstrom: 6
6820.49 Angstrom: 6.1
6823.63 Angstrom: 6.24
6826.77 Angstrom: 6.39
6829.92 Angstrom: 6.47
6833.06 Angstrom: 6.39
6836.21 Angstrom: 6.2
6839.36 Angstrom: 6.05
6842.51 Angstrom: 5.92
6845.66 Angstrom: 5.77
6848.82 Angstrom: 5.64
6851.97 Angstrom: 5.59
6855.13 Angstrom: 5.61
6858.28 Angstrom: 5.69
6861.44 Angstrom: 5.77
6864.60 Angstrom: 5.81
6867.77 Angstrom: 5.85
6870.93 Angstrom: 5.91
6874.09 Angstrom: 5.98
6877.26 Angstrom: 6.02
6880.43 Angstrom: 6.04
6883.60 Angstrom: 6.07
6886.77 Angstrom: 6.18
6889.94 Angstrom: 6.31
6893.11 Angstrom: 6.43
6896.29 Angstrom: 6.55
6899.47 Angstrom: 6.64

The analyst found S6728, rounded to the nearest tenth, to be 5.4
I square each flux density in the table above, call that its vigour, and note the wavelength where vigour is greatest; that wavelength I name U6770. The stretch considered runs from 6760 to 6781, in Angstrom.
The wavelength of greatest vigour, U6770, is 6761.07 Angstrom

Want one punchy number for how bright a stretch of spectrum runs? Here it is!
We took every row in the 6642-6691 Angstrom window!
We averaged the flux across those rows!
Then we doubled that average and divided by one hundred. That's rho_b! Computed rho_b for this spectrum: 0.096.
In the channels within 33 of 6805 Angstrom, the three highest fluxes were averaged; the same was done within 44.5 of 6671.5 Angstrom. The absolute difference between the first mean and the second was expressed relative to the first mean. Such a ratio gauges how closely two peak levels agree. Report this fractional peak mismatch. 0.100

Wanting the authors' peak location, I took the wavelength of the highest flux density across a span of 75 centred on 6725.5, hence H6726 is 6761.07 Angstrom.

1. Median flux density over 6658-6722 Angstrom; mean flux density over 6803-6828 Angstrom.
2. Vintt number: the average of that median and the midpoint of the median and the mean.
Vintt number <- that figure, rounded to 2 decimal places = 5.27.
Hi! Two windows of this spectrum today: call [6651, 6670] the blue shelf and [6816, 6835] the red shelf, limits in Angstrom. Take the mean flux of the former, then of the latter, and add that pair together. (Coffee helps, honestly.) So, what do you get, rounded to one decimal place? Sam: 10.7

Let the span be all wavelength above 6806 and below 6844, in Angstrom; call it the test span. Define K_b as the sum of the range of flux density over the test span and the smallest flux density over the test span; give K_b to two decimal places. 6.47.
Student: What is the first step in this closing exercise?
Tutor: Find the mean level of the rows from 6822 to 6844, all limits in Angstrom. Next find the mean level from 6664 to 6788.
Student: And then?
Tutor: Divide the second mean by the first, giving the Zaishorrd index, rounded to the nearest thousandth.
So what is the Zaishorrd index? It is 0.859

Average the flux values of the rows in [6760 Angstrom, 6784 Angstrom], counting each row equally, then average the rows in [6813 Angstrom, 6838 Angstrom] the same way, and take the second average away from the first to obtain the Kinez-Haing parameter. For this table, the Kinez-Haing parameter -0.69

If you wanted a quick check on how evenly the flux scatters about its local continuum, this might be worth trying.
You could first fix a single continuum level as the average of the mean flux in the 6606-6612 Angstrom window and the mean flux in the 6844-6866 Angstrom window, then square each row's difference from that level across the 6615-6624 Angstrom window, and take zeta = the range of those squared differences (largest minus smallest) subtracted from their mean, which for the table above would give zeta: 0.12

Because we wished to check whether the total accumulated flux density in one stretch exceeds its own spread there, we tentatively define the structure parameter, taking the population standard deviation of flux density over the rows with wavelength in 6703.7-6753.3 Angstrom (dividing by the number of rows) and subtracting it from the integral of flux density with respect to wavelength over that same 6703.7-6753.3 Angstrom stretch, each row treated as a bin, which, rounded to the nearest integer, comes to 276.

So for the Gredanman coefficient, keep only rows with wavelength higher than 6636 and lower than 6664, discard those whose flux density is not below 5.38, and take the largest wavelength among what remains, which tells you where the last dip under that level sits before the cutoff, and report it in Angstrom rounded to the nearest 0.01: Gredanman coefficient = 6662.17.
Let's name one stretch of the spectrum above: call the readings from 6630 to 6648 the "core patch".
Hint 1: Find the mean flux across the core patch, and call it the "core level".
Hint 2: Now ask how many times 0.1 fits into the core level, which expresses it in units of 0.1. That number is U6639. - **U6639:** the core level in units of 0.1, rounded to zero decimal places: 54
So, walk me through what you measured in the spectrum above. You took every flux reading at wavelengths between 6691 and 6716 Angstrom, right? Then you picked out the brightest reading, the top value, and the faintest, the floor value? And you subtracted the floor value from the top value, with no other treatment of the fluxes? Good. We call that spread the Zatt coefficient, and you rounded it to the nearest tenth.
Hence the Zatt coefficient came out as 1.2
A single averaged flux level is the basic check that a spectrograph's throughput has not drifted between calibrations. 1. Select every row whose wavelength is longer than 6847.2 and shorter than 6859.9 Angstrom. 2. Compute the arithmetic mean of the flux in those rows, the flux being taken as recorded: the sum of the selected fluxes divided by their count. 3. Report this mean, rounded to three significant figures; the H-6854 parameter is 5.63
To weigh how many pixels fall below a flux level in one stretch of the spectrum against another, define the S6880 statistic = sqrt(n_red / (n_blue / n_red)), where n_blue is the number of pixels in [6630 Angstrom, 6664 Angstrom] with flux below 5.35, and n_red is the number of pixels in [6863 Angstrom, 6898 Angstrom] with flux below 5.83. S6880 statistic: 0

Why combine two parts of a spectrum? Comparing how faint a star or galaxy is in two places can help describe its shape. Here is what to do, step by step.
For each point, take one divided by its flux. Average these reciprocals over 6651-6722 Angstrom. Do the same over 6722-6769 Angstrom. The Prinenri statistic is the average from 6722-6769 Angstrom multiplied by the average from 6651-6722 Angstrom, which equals 0.0357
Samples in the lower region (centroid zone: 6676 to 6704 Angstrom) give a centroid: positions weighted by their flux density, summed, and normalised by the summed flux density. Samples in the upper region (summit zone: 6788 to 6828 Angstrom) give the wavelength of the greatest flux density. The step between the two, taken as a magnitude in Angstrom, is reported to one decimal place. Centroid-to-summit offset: 137.2 Angstrom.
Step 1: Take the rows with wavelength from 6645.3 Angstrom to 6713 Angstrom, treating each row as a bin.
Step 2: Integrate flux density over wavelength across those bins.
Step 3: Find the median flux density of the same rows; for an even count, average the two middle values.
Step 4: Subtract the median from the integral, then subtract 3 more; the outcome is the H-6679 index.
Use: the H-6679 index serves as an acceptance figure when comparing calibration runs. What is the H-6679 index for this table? 321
